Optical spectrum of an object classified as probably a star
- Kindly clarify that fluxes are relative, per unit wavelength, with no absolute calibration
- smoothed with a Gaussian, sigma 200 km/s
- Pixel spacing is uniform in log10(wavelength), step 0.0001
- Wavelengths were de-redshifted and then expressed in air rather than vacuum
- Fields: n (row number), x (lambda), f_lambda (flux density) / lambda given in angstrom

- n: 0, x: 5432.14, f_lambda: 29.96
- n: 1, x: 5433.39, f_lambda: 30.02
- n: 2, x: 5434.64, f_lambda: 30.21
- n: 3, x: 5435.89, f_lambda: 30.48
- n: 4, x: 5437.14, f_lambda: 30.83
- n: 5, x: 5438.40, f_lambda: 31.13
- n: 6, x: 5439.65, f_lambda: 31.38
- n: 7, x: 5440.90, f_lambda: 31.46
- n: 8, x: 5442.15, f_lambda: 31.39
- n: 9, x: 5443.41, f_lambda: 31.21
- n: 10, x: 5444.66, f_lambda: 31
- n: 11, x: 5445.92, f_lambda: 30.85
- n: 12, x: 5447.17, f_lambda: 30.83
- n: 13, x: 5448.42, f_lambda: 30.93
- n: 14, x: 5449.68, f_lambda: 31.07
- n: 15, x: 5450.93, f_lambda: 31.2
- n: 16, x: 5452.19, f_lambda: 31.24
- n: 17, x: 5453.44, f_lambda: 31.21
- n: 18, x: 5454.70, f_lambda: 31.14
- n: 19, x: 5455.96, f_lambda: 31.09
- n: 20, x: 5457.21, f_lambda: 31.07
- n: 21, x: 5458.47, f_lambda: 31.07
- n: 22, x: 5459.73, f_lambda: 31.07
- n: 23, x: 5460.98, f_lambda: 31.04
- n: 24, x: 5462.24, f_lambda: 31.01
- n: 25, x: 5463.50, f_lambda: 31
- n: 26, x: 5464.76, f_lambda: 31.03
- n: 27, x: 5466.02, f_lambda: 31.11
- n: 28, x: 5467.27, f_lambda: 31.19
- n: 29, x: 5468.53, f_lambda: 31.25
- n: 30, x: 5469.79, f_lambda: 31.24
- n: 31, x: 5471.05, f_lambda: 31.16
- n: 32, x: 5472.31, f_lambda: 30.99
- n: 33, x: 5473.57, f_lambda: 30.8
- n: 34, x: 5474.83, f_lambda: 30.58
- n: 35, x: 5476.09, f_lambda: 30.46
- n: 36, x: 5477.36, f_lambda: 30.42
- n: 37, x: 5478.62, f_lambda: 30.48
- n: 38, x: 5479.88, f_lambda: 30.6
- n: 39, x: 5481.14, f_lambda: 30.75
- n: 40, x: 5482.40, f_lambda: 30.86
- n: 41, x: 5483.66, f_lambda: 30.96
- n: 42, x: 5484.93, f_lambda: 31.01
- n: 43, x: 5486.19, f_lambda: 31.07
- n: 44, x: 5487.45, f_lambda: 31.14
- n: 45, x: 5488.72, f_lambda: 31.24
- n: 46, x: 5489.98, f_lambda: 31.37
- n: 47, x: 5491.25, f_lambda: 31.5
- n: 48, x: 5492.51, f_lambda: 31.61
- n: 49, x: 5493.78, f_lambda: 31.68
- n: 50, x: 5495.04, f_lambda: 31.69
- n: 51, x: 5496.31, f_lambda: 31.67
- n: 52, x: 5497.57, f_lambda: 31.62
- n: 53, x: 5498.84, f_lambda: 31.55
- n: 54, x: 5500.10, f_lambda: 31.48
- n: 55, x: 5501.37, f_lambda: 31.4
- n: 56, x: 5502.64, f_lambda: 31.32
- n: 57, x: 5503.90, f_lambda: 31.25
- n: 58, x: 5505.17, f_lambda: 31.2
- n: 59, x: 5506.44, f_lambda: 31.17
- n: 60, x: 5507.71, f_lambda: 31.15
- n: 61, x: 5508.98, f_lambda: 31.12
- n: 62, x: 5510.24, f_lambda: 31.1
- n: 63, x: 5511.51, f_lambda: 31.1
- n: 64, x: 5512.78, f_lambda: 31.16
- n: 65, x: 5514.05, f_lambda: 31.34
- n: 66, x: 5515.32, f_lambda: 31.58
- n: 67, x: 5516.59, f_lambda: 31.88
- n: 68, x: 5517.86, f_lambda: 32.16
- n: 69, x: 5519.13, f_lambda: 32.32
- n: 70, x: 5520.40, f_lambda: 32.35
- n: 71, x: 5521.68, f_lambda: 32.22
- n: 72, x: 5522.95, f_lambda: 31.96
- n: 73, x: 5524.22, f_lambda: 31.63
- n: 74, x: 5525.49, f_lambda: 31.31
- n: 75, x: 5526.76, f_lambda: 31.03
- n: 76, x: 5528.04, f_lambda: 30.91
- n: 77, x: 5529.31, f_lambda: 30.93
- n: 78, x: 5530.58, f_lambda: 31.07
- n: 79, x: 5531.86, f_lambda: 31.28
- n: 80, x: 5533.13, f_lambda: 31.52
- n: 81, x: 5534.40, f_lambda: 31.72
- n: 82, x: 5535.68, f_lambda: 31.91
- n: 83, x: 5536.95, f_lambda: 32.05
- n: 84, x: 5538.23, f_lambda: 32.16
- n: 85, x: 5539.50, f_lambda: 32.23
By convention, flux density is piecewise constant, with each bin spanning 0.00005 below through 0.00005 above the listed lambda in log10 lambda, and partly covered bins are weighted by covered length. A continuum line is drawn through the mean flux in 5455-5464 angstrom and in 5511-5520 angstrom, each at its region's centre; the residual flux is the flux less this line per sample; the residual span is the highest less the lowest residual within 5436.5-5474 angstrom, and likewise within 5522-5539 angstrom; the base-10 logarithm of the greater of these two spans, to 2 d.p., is 0.06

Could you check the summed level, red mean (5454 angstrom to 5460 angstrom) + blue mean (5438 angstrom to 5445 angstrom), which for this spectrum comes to 62.3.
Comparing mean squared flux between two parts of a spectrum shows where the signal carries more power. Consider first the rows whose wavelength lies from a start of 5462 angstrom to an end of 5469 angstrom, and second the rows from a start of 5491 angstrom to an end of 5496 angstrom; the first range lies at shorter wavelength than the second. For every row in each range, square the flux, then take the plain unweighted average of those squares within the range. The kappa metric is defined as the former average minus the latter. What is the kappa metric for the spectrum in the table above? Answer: -33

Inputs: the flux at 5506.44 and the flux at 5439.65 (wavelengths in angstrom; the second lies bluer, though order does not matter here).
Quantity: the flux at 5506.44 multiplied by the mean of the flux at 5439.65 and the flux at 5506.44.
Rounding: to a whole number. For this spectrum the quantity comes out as 975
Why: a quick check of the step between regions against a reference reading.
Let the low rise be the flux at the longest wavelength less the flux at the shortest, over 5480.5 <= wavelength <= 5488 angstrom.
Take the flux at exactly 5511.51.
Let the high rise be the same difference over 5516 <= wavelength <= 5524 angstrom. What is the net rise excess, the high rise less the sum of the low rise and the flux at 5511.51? -31.4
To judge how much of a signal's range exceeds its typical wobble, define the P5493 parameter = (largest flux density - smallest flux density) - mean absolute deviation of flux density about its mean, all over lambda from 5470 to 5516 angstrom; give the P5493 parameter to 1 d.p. 1.0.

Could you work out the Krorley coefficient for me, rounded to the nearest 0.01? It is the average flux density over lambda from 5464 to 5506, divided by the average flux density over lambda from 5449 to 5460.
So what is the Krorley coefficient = 1.00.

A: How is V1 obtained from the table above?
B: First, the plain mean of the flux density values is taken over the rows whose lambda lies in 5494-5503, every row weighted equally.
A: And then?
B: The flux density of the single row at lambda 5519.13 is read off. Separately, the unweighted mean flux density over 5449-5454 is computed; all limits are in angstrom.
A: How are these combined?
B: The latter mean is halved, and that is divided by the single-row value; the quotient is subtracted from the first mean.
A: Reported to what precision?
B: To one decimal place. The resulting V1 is 31.1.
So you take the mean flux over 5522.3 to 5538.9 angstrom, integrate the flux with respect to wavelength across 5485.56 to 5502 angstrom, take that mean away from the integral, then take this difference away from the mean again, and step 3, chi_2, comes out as -454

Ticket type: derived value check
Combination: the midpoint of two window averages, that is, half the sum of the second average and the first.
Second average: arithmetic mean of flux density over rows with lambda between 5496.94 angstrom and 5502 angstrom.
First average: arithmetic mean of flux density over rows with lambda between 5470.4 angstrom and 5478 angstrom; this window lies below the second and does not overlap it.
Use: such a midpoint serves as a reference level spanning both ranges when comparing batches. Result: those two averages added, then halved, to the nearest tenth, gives 31.1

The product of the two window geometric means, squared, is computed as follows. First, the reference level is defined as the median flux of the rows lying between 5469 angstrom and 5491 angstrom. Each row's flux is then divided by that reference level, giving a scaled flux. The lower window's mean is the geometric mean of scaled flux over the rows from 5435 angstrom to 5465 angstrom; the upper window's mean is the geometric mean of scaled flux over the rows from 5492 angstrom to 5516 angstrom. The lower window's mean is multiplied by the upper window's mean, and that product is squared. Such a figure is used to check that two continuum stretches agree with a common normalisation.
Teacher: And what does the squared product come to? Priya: 1.03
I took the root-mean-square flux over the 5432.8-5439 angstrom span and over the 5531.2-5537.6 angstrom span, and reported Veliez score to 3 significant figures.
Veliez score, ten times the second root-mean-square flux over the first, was 10.4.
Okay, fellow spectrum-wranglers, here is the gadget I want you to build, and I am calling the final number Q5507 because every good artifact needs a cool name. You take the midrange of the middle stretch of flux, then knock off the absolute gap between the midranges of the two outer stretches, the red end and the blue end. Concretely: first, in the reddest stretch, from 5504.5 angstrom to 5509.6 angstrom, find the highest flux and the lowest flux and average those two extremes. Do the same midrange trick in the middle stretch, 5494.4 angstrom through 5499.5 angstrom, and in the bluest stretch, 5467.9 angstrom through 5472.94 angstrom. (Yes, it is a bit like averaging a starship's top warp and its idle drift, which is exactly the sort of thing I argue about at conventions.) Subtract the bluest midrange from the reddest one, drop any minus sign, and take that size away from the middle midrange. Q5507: 31.6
